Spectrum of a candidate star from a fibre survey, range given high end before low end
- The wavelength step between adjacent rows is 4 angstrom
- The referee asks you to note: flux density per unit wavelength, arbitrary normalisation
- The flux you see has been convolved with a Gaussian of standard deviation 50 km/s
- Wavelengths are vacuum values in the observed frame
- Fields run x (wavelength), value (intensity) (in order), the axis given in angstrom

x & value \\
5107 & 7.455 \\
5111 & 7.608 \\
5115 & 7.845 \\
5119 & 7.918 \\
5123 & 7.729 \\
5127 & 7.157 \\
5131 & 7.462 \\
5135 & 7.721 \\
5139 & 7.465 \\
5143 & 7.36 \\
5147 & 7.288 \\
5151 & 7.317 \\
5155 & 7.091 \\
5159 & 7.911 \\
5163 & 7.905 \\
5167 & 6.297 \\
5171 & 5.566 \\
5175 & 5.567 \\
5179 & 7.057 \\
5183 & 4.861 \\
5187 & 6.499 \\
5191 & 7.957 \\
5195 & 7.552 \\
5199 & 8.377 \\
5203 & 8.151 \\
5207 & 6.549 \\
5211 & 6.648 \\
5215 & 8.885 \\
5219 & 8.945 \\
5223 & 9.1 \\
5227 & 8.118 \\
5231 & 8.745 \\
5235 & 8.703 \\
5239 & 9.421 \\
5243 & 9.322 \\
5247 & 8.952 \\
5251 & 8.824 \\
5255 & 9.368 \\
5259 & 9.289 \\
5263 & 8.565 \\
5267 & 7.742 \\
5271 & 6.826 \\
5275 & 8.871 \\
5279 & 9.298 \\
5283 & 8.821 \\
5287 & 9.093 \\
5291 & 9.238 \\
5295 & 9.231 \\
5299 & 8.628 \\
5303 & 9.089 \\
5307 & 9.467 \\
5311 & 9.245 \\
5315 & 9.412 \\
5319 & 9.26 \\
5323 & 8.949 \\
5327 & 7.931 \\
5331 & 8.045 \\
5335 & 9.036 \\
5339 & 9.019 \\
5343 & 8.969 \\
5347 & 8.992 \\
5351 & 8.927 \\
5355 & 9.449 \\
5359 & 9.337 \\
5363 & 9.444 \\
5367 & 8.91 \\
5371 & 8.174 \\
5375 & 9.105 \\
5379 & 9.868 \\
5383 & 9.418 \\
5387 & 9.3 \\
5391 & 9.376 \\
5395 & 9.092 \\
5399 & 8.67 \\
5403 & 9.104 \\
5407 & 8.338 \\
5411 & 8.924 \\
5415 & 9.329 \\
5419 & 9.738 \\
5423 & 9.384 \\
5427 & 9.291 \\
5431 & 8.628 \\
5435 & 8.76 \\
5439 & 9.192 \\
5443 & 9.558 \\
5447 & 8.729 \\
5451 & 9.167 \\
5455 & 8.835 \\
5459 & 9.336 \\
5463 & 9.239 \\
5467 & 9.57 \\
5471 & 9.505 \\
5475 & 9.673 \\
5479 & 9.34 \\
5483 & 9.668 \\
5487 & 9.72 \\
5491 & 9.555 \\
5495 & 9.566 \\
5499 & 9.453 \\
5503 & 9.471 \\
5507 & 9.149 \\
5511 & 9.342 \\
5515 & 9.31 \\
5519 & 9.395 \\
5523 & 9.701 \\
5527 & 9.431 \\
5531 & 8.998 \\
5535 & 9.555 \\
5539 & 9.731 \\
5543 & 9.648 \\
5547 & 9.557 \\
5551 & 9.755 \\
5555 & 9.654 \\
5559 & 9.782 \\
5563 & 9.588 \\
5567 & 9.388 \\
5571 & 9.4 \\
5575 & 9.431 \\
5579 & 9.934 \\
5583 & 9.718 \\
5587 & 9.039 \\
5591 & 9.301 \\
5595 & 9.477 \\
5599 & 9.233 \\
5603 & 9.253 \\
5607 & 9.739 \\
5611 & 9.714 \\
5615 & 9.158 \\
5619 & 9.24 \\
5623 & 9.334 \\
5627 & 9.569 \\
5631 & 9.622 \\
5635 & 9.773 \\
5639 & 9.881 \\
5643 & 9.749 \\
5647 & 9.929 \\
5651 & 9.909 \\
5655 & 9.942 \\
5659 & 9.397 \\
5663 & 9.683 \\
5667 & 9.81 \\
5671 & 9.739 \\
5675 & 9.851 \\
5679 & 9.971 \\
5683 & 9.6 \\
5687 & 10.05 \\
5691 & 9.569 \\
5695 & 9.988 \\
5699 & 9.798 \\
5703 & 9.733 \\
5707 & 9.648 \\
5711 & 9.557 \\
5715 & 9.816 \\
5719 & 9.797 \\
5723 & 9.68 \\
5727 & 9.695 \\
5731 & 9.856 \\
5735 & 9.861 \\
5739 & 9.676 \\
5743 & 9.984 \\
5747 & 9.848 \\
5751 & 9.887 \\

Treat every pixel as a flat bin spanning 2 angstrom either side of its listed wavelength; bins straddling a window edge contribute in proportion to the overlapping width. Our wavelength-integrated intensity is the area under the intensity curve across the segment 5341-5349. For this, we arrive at 72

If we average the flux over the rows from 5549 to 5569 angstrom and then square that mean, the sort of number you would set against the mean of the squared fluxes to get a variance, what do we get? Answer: 93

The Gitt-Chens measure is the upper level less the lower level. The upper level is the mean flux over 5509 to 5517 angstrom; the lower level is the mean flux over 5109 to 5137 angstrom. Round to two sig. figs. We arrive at 1.7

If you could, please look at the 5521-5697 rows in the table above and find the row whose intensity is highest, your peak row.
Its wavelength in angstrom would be 5687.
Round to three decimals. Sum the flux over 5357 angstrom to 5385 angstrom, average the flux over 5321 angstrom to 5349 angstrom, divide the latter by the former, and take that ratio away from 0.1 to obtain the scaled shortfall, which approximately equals -0.035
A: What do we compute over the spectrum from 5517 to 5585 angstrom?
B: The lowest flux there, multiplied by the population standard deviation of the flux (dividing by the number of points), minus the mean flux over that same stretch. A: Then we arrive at -7.7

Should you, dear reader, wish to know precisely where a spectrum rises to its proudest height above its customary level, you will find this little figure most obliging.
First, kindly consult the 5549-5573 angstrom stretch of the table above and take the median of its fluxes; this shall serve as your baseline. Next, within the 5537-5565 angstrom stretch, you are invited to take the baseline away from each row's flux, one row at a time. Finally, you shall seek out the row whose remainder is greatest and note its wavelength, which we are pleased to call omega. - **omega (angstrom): 5559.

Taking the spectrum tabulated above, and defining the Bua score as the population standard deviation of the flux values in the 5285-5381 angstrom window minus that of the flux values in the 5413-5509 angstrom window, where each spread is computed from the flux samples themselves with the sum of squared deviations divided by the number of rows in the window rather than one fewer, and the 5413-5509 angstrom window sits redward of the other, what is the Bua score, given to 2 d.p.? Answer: 0.13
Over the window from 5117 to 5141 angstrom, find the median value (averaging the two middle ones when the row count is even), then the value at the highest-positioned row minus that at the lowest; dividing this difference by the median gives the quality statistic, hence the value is -0.060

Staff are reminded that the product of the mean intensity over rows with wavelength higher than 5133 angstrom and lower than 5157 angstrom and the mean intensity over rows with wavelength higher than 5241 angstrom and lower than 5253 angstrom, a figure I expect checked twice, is 67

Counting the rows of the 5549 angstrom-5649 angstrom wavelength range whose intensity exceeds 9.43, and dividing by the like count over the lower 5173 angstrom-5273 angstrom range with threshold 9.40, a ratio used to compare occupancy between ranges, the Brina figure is 16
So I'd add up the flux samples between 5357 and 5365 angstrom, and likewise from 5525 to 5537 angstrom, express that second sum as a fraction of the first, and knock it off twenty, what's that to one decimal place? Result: 18.5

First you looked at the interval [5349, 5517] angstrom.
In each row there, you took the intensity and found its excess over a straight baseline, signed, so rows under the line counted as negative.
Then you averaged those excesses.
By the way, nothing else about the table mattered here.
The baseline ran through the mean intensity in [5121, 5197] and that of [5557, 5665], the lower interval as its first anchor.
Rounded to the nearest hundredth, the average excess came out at 0.67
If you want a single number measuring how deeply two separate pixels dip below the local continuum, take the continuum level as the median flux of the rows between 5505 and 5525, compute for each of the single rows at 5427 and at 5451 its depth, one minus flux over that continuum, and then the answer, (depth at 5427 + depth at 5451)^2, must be 0.0006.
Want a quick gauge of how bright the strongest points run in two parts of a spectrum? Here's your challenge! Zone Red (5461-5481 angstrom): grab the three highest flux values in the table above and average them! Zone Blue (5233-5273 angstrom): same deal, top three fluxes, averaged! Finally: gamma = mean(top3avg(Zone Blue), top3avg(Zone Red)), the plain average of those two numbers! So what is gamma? 9.48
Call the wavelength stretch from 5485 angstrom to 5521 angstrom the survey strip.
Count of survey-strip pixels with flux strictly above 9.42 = 5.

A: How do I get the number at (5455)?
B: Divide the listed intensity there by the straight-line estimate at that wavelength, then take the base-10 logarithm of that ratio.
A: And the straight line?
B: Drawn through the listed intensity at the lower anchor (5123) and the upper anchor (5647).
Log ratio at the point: -0.014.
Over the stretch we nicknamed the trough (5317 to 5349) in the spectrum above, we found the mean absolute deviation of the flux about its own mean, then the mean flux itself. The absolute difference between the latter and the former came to 8.38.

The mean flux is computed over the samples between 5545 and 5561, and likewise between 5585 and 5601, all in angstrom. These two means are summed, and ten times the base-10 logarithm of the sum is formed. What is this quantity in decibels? 12.8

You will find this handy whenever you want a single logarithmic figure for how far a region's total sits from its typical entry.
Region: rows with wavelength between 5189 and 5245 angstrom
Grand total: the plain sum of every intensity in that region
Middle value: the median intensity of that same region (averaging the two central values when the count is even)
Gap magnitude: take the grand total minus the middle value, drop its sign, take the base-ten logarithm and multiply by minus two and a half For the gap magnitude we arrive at -5.08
